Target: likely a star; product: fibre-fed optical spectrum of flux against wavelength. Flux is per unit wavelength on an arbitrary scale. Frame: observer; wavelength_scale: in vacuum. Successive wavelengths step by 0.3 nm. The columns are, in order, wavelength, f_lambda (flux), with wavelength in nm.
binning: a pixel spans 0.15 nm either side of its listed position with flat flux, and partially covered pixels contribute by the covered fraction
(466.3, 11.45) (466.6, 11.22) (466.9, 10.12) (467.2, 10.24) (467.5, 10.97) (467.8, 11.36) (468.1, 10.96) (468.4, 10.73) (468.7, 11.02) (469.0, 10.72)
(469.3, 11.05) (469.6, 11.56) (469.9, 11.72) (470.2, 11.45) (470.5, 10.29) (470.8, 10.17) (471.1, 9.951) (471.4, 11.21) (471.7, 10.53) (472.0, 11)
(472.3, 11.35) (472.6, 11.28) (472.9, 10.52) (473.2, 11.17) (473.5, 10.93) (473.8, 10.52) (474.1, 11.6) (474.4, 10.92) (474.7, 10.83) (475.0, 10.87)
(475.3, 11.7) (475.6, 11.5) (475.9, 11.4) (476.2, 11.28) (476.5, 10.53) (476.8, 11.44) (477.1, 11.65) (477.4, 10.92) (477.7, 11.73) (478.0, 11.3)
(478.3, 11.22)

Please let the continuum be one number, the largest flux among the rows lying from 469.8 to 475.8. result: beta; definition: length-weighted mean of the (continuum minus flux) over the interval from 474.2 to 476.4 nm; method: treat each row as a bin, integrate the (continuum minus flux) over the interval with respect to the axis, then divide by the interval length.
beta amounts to 0.51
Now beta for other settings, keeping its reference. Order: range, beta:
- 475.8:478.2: 0.44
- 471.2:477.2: 0.62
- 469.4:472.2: 0.83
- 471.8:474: 0.75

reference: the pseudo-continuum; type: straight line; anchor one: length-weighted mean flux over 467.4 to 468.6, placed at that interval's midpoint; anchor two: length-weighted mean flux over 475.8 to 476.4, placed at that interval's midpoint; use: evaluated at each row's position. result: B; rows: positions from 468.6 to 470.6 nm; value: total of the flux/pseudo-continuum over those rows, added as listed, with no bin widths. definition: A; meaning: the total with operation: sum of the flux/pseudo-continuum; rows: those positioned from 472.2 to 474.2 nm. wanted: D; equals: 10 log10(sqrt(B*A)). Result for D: 8.438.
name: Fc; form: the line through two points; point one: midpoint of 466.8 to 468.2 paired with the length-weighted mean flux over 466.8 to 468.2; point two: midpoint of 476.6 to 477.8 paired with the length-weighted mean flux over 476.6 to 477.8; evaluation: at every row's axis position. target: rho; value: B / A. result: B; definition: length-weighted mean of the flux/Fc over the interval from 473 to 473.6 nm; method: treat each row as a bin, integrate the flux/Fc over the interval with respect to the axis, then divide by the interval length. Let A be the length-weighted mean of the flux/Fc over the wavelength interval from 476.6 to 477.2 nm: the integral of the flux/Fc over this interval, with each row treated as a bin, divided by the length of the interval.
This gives 0.98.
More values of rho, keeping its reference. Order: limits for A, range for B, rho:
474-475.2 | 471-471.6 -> 0.98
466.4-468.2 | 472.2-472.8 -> 1.01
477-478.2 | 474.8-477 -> 1.00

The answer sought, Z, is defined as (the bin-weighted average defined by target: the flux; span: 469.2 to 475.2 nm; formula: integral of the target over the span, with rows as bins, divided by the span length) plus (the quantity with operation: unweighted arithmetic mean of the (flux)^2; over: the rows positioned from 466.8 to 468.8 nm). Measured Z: 127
